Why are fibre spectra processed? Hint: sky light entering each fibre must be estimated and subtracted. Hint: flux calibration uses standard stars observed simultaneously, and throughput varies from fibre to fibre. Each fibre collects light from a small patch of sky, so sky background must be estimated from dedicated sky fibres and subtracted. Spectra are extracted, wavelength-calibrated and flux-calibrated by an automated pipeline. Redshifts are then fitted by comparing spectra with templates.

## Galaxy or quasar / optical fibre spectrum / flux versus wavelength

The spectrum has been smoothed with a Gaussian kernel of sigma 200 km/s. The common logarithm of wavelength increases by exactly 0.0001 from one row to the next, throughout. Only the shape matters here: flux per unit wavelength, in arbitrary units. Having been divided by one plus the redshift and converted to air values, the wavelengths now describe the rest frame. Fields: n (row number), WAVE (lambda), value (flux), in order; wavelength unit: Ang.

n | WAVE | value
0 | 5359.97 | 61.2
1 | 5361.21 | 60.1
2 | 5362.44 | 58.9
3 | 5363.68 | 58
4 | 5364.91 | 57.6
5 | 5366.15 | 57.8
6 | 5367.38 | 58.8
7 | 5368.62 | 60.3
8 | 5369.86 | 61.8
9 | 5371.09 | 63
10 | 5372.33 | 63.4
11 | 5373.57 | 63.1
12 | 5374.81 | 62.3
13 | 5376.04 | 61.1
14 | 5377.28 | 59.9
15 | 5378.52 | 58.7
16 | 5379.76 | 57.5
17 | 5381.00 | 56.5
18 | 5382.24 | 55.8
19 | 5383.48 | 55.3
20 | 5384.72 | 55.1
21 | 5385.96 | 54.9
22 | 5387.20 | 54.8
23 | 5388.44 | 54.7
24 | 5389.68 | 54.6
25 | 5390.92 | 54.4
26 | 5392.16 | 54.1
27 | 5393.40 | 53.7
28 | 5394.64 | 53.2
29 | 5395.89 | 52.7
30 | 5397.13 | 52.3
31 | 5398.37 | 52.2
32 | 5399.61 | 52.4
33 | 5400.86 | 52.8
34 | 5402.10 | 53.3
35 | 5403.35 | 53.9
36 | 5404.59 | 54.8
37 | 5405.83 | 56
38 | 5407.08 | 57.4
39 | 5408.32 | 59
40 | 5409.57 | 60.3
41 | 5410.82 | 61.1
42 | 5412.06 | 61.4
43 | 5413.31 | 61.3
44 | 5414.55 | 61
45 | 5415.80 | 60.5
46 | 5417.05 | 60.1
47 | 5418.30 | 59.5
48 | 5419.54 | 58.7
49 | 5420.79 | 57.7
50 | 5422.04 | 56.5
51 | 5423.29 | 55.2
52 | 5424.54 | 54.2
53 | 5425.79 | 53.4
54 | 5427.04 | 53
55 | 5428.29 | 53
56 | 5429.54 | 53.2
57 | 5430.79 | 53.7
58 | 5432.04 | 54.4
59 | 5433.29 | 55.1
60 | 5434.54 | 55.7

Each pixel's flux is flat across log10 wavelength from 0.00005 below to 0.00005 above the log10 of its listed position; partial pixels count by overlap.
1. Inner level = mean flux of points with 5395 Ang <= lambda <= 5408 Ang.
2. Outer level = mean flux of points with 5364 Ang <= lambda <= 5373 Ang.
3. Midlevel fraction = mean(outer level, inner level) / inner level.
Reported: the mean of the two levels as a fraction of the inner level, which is 1.06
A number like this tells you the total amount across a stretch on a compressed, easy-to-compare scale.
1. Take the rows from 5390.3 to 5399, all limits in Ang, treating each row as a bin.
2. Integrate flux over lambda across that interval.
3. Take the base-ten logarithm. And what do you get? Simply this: 2.67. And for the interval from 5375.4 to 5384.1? 2.70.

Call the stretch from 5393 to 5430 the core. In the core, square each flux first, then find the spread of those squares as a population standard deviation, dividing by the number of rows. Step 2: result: 372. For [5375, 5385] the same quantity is 241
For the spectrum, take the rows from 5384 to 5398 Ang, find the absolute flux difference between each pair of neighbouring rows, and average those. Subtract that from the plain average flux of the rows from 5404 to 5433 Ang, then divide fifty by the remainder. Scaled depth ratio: 0.879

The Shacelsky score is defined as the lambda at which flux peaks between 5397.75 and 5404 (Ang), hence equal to 5403.35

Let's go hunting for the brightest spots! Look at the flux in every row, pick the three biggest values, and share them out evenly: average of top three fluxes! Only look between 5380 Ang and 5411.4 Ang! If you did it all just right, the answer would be 60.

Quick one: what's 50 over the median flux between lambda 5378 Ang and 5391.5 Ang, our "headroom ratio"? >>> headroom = 0.907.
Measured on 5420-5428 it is 0.914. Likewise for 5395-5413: 0.920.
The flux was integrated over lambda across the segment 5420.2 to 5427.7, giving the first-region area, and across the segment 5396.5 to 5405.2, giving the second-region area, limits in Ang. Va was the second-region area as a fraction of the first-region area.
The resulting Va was 1.1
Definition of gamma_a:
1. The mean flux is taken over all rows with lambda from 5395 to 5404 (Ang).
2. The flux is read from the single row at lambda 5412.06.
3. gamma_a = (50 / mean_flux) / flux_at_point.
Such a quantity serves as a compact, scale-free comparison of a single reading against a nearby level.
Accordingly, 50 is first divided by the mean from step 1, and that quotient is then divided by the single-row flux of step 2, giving 0.0154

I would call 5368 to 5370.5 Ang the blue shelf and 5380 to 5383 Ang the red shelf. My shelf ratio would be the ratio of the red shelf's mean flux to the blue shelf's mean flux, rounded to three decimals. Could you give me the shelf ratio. 0.920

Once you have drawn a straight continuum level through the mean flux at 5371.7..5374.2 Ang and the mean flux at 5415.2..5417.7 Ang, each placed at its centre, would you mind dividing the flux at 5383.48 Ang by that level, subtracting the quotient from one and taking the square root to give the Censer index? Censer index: 0.34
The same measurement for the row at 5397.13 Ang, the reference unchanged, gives 0.39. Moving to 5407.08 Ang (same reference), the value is 0.24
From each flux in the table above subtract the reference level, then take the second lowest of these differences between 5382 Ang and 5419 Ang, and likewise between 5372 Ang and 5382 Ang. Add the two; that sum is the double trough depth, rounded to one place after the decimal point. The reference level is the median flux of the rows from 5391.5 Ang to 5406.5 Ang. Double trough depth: 3.3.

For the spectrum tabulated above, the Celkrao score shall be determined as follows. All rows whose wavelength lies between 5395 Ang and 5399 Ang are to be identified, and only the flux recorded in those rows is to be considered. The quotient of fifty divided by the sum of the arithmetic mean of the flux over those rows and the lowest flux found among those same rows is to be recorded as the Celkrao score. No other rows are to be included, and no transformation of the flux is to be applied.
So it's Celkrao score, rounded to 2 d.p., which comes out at 0.48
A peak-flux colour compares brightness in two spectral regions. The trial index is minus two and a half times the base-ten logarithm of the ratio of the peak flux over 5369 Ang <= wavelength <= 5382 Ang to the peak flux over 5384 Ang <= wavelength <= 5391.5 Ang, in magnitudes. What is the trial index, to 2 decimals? -0.15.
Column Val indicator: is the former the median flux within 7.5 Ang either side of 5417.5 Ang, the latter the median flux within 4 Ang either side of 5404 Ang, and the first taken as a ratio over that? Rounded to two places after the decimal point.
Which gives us 1.10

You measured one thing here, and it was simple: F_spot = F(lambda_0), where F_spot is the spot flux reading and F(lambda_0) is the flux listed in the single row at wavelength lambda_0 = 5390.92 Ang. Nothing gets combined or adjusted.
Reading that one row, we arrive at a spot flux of 54.4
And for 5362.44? 58.9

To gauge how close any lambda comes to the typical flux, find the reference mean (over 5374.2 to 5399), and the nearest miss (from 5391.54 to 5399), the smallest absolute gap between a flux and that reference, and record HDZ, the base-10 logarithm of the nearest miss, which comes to 0.20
